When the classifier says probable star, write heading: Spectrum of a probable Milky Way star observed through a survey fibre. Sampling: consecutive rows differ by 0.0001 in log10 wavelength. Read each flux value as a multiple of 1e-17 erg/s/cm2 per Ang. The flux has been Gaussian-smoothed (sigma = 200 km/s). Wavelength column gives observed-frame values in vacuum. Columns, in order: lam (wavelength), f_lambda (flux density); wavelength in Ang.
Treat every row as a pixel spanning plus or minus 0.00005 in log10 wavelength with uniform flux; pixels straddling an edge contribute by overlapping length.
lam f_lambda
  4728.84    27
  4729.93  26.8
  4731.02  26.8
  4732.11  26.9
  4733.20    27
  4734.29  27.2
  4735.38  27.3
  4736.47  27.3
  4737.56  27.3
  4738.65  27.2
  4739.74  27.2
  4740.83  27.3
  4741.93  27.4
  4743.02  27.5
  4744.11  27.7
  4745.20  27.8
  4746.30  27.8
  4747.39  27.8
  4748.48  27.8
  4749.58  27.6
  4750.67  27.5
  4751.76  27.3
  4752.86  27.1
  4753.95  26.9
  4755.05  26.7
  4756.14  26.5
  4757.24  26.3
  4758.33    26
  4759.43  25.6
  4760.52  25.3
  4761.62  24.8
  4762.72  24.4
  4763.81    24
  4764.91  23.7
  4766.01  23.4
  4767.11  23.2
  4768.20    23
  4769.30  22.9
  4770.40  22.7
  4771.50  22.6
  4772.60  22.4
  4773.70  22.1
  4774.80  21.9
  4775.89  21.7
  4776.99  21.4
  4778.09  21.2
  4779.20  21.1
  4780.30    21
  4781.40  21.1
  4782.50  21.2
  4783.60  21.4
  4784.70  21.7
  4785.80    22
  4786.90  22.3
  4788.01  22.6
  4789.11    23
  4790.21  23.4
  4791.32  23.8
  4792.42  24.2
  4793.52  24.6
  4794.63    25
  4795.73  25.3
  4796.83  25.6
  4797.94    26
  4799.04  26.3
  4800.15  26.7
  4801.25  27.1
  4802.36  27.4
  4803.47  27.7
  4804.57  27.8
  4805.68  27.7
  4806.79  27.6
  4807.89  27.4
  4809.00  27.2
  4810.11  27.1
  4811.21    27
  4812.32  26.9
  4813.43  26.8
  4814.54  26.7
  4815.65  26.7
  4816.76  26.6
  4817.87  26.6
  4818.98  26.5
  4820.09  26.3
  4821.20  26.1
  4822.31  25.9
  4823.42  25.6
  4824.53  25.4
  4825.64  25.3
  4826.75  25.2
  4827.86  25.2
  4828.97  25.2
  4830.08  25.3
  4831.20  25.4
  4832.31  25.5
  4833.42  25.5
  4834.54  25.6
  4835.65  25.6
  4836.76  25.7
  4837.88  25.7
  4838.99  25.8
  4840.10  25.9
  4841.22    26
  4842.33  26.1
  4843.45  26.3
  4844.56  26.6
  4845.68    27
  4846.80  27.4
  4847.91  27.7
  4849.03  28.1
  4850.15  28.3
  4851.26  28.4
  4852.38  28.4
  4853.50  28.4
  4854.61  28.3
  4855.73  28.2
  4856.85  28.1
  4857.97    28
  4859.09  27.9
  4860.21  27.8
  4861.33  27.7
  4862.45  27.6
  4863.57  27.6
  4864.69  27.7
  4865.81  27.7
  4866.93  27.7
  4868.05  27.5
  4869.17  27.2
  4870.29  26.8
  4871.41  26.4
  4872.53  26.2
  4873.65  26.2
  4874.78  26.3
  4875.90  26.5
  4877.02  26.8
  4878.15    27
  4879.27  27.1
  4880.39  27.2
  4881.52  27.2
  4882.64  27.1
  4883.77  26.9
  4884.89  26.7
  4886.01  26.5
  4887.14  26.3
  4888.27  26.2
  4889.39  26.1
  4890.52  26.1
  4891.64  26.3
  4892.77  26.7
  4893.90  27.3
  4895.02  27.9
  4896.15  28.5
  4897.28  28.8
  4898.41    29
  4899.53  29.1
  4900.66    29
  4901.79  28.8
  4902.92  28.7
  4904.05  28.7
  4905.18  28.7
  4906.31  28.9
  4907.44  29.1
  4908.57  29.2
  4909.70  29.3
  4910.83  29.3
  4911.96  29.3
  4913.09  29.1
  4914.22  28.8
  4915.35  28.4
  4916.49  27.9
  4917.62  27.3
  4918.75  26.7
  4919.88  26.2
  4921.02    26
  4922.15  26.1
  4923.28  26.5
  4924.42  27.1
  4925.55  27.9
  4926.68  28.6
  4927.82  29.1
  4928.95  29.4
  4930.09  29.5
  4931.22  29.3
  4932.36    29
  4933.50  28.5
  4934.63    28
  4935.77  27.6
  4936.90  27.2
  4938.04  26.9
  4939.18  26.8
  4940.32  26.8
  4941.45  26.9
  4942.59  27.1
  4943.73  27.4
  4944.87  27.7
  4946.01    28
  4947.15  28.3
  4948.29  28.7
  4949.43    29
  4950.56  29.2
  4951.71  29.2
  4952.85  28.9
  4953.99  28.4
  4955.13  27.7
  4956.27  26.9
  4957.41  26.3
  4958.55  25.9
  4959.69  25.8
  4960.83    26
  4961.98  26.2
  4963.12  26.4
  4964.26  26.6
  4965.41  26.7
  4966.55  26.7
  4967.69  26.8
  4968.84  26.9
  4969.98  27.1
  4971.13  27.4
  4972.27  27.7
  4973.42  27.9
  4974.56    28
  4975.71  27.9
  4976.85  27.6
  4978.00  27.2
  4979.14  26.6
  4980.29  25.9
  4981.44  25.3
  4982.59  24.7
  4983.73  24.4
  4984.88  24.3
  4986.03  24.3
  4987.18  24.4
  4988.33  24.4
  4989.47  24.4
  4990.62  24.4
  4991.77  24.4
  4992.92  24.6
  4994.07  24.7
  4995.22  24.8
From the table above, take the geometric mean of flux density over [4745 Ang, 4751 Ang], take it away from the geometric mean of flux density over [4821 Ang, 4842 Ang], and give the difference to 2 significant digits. -2.1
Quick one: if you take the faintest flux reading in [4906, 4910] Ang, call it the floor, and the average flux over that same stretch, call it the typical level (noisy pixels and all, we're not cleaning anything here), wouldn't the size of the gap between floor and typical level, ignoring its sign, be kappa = 0.23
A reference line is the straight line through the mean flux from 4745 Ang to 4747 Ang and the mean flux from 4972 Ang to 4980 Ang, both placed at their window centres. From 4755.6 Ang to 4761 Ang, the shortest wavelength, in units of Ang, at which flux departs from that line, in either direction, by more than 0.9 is 4756.14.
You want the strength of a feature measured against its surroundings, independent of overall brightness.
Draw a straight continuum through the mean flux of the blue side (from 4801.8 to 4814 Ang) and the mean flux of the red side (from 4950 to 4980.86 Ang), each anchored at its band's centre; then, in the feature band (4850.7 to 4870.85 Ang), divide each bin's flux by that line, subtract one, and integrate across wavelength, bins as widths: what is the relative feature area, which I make 0.4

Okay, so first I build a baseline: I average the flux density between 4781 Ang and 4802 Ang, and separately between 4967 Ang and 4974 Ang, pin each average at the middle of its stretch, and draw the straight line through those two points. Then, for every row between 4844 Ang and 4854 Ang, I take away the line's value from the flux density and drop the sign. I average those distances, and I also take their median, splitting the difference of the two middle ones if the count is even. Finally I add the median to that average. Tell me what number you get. 6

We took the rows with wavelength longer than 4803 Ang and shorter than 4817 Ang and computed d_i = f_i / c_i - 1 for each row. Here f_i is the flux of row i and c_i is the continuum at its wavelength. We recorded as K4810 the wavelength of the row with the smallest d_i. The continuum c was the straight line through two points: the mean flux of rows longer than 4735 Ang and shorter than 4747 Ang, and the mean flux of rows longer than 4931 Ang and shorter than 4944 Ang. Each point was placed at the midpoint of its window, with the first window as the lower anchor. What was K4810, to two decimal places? 4816.76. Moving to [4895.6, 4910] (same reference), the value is 4896.15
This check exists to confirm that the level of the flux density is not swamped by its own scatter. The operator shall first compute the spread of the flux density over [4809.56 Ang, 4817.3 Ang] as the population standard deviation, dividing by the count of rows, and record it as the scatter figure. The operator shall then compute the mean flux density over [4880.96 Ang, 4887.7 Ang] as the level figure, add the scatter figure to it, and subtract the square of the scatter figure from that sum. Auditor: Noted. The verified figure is 26.9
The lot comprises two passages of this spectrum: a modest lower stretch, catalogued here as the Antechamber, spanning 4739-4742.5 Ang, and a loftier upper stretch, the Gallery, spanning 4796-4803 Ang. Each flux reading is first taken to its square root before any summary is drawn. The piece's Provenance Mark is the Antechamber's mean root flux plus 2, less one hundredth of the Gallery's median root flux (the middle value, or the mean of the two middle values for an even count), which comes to 7.17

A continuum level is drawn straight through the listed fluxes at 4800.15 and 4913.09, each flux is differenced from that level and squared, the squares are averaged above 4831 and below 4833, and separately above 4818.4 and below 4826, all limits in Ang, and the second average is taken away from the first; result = 1.8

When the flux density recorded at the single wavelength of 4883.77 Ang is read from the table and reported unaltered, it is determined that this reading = 26.9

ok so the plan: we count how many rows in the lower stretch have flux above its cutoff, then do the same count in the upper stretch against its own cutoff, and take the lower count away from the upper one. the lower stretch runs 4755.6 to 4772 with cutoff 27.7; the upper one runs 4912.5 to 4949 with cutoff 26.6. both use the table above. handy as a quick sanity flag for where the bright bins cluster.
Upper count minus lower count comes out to 28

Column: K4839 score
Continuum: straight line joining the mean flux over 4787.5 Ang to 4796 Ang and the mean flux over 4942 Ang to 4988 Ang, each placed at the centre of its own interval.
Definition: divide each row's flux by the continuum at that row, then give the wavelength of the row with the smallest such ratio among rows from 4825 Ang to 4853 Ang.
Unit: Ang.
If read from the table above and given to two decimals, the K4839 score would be 4828.97 Ang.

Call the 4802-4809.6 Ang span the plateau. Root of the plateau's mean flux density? 5.25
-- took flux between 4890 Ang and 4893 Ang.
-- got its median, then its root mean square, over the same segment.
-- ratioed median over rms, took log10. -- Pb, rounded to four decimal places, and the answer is -0.0011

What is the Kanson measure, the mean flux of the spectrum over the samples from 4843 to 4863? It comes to 27.8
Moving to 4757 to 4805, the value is 23.8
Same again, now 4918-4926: 26.6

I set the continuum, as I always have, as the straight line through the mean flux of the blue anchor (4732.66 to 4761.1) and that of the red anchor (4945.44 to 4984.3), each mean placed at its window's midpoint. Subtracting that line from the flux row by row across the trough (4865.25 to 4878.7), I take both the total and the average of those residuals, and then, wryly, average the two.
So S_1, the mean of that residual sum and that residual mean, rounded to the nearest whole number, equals -2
